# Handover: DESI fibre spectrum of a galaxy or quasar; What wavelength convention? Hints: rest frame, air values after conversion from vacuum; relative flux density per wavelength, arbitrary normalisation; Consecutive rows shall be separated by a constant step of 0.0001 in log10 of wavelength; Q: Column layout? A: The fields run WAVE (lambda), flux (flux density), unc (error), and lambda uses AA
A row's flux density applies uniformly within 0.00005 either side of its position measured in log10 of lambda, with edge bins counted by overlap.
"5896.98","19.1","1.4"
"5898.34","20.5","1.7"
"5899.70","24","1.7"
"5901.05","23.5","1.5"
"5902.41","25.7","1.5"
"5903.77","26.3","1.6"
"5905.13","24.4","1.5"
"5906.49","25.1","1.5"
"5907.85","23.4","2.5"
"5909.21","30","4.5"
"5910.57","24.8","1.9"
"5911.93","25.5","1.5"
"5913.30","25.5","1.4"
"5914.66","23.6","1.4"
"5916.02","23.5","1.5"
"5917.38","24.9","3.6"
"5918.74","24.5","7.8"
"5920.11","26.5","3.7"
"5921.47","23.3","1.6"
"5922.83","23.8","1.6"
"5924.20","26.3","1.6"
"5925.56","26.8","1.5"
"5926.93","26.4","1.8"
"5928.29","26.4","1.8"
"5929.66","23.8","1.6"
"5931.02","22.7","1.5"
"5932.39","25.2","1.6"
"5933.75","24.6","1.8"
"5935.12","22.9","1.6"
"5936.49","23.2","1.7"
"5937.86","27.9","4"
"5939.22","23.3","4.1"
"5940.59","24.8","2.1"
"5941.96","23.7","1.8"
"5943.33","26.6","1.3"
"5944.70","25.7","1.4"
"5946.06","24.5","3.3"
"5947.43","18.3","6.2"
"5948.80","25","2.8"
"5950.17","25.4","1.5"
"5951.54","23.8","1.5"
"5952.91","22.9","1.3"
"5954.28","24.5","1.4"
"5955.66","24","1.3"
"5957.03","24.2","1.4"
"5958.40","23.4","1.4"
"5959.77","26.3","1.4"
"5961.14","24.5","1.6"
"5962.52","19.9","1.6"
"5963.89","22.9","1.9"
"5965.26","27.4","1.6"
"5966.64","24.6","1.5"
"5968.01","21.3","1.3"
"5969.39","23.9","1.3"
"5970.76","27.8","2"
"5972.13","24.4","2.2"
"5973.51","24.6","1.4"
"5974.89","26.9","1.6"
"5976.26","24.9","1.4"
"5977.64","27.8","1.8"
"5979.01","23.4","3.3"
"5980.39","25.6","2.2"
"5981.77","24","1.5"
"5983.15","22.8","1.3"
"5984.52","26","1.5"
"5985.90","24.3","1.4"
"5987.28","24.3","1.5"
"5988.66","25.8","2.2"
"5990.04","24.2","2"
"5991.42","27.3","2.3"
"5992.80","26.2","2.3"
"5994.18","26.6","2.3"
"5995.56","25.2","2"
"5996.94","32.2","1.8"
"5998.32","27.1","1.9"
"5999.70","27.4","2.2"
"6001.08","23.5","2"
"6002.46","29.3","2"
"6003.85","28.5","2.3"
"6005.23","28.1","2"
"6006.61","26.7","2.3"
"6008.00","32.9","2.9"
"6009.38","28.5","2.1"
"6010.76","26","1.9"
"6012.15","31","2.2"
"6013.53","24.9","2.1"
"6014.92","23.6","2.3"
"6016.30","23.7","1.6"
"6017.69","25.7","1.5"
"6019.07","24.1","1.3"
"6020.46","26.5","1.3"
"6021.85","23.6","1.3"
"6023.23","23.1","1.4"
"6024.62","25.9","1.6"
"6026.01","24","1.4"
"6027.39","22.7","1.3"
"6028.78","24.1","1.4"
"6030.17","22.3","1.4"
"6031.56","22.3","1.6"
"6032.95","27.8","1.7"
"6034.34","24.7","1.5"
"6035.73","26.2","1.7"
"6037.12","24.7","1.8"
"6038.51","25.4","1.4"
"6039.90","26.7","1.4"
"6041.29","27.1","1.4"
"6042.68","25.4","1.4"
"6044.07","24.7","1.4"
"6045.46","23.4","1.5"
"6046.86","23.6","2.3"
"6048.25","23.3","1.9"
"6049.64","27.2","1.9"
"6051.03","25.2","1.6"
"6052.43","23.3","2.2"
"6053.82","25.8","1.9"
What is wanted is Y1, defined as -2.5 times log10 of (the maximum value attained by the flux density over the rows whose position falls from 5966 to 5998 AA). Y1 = -3.77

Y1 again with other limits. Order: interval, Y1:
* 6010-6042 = -3.73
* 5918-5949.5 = -3.61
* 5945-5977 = -3.61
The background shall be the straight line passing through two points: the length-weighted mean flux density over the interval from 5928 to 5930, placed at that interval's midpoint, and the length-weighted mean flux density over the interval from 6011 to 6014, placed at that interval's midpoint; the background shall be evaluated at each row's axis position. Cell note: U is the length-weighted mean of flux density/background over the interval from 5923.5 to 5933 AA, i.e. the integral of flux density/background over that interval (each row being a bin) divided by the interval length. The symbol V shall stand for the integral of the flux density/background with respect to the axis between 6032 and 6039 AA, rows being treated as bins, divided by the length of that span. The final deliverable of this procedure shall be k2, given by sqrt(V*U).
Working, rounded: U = 1.02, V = 0.89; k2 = 0.95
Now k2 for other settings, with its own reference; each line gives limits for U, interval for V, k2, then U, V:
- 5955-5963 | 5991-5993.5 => 0.95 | 0.91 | 0.98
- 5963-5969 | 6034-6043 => 0.90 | 0.91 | 0.90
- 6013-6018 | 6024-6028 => 0.86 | 0.87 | 0.86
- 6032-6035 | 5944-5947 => 0.93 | 0.91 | 0.96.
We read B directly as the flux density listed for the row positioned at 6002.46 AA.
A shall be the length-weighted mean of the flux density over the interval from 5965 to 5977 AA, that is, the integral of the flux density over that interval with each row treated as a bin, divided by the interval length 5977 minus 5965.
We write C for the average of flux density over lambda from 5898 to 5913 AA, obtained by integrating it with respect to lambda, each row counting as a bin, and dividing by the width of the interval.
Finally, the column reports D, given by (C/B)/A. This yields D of 0.0341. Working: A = 25.01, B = 29.3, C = 24.9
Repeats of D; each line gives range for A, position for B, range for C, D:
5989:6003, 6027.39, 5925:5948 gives 0.0402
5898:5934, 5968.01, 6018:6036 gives 0.0460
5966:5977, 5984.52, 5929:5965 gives 0.0373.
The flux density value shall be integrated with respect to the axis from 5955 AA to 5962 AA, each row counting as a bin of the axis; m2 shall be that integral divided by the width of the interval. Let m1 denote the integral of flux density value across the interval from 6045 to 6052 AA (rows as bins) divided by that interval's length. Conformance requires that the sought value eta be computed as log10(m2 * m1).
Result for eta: 2.78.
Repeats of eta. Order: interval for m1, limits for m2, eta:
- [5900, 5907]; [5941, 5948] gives 2.78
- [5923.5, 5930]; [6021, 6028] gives 2.79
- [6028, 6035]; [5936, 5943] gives 2.78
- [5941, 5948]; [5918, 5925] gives 2.77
